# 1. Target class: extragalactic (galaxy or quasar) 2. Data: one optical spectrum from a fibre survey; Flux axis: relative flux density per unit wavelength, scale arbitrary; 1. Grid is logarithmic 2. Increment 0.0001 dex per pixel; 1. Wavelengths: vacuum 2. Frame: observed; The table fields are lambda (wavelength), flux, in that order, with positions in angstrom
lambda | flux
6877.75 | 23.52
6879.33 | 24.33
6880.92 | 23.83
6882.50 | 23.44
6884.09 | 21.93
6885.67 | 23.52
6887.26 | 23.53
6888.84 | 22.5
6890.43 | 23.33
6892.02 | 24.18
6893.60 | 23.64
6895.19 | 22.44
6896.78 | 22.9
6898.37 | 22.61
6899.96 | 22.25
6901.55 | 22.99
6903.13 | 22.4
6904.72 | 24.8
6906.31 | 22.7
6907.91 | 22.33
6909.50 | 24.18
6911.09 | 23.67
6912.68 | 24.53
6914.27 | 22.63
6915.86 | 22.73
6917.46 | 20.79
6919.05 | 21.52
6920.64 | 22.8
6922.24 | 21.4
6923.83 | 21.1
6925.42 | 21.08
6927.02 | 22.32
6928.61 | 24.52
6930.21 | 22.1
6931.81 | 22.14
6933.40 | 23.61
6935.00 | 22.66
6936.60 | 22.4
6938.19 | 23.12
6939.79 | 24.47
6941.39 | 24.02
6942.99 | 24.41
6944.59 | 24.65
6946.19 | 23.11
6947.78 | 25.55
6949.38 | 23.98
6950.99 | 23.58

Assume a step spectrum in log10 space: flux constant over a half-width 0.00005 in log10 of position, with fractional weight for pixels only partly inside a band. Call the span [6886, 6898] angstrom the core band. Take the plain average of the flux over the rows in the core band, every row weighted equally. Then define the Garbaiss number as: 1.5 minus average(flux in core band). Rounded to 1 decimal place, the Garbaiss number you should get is -21.7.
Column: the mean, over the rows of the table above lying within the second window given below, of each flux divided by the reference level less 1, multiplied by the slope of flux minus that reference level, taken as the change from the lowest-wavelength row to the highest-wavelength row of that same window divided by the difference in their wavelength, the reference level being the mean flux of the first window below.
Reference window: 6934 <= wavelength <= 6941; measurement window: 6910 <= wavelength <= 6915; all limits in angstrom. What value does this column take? -0.006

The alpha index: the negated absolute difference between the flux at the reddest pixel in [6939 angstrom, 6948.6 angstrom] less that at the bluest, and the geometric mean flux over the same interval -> -23.3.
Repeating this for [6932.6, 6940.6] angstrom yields -22.4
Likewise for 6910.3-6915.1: -24.6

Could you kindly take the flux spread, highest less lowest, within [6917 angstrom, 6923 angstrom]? 2.0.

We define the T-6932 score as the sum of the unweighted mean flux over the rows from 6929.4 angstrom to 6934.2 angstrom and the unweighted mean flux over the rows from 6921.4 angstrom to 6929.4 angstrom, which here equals 44.7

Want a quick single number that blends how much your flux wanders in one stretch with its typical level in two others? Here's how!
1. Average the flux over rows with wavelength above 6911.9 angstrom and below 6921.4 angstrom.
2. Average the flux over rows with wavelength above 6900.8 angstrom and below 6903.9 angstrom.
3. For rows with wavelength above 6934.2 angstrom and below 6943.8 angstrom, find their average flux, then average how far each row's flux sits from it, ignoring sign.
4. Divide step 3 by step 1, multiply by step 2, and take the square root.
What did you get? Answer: 0.89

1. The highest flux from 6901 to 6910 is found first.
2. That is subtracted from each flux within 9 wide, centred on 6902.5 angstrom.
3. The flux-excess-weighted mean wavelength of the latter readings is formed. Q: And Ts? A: 6901.8 angstrom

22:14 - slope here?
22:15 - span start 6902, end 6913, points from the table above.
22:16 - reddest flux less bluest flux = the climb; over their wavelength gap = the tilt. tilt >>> 0.22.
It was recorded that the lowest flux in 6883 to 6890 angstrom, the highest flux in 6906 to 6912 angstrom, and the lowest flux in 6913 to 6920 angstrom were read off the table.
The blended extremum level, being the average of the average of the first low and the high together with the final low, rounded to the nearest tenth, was 21.9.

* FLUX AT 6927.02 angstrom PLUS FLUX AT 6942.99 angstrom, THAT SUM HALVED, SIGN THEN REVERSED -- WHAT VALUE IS -23.4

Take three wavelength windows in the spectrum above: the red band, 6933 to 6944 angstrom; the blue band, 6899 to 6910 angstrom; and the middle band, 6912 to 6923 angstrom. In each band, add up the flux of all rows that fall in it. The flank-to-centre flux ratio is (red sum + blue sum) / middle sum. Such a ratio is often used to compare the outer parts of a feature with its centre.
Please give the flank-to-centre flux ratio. 2.09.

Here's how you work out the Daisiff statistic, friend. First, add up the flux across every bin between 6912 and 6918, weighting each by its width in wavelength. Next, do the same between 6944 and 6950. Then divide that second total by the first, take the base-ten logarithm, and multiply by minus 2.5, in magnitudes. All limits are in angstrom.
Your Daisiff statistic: -0.08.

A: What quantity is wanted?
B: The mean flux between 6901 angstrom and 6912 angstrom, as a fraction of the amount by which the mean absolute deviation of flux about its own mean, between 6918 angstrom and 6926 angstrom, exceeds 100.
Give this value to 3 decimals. -0.234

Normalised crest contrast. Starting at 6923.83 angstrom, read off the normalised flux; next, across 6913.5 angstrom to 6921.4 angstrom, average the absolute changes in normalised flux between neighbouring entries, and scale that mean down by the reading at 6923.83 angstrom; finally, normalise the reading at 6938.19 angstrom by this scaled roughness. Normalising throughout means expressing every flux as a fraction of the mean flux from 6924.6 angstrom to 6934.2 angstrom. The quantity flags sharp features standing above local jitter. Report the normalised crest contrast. 21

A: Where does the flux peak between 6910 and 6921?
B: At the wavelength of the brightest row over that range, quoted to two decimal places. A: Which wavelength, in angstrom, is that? 6912.68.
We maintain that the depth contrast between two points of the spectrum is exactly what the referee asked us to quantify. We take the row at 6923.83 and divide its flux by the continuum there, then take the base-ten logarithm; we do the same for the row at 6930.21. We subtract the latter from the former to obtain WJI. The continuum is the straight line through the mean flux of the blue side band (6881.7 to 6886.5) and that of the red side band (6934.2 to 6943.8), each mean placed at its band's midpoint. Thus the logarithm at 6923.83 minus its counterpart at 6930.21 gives -0.02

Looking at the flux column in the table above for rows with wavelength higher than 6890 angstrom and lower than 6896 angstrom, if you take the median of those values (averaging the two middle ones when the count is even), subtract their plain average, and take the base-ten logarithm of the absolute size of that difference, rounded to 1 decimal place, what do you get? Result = -1.1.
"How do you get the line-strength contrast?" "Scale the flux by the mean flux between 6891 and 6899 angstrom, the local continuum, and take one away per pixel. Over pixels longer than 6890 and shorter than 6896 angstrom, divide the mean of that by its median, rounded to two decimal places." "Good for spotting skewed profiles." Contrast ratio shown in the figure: 0.74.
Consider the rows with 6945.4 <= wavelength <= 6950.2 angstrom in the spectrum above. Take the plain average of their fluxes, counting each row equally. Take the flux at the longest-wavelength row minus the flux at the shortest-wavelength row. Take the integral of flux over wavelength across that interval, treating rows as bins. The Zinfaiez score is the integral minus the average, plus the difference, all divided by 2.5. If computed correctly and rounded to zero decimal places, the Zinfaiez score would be 37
